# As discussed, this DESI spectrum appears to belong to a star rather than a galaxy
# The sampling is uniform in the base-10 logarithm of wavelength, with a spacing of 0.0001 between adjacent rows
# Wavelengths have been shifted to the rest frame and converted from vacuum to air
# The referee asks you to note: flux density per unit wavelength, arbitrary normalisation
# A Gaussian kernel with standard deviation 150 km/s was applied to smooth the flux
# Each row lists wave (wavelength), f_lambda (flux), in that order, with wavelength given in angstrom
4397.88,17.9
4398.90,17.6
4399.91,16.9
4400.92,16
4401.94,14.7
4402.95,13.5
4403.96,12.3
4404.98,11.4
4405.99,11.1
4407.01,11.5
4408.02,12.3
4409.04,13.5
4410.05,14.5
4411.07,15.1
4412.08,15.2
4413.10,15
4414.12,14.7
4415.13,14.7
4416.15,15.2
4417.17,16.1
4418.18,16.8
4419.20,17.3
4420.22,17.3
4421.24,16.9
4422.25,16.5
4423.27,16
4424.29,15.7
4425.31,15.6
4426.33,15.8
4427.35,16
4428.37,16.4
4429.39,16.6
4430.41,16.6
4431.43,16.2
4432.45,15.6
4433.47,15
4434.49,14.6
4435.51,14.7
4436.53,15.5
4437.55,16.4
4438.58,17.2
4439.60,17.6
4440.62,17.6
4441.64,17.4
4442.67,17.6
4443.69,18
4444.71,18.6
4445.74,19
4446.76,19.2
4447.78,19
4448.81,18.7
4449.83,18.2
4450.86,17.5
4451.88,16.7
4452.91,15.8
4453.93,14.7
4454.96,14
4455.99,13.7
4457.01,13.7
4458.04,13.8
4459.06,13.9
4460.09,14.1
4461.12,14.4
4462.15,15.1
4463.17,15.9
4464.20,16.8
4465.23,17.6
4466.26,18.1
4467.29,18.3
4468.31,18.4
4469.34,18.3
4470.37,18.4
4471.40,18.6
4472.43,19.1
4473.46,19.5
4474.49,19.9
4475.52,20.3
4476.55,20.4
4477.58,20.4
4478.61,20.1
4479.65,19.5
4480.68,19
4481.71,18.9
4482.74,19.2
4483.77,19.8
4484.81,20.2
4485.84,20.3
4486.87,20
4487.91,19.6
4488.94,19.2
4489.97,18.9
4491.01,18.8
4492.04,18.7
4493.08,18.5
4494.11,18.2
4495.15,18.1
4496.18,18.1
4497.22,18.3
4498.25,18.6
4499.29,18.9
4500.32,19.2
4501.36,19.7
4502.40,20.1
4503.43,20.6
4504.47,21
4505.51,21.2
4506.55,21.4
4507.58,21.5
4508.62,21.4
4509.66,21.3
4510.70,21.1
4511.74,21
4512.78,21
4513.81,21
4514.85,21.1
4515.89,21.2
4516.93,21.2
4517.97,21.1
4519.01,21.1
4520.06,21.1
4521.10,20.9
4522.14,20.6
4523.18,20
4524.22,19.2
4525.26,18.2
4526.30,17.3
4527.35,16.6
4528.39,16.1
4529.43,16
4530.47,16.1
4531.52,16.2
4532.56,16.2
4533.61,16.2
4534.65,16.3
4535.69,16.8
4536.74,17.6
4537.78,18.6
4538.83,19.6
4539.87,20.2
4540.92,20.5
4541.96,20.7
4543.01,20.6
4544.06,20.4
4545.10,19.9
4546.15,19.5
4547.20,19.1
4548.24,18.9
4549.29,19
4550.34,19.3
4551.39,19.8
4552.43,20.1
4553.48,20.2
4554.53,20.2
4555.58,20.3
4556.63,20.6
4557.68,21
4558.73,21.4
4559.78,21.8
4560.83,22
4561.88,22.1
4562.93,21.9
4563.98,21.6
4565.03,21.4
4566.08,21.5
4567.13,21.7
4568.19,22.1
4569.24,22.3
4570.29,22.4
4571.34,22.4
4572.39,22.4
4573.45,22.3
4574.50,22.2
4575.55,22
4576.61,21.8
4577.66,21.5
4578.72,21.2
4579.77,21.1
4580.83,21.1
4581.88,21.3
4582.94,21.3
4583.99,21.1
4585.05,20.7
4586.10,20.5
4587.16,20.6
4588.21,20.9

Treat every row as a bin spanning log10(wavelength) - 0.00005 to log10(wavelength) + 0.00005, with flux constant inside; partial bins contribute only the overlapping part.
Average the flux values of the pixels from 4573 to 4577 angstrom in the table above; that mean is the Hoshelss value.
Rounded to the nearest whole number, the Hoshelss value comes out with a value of 22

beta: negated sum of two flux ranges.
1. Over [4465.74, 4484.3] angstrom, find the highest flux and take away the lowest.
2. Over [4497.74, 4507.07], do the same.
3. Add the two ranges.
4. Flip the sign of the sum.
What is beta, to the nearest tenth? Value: -5.1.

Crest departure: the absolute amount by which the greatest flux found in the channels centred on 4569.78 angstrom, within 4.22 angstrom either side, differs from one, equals 21.4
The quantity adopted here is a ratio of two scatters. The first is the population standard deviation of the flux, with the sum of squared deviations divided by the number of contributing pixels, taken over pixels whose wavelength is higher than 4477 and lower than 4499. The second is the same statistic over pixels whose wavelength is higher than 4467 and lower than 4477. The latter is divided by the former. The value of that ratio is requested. 1.1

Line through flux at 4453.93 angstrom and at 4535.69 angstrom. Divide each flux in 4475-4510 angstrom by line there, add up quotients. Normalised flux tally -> 43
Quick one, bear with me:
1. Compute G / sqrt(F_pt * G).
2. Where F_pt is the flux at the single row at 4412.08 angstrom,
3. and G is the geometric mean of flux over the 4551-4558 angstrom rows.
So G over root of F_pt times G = 1.16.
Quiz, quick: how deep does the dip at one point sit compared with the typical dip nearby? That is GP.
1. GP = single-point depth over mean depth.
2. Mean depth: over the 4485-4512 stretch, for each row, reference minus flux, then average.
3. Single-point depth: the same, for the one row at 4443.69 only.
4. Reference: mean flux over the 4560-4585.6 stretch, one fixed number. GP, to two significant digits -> 1.9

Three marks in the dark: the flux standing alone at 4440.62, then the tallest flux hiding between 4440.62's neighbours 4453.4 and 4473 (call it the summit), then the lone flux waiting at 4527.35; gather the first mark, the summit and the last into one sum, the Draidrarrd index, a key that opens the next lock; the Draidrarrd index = 53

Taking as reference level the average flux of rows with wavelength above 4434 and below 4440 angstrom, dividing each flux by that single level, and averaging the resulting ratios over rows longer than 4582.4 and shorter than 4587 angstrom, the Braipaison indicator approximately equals 1.31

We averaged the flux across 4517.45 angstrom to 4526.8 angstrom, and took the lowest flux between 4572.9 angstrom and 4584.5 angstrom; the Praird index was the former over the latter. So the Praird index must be 0.945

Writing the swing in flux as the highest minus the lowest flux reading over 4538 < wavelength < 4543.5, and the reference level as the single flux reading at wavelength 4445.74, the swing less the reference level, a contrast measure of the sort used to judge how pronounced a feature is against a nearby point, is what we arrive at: -17.9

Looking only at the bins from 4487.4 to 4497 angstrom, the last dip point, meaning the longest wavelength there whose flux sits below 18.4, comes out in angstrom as 4496.18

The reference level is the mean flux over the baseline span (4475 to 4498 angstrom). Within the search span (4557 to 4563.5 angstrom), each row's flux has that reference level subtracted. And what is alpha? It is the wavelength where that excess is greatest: 4561.88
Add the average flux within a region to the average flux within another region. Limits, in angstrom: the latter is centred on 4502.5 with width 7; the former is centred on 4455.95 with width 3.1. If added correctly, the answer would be 33.9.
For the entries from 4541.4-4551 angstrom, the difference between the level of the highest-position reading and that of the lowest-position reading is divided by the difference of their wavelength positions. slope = -0.17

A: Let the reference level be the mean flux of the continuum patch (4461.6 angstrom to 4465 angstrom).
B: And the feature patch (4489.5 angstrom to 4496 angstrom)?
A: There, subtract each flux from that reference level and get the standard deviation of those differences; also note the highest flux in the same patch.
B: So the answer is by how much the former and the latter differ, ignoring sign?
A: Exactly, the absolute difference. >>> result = 18.6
